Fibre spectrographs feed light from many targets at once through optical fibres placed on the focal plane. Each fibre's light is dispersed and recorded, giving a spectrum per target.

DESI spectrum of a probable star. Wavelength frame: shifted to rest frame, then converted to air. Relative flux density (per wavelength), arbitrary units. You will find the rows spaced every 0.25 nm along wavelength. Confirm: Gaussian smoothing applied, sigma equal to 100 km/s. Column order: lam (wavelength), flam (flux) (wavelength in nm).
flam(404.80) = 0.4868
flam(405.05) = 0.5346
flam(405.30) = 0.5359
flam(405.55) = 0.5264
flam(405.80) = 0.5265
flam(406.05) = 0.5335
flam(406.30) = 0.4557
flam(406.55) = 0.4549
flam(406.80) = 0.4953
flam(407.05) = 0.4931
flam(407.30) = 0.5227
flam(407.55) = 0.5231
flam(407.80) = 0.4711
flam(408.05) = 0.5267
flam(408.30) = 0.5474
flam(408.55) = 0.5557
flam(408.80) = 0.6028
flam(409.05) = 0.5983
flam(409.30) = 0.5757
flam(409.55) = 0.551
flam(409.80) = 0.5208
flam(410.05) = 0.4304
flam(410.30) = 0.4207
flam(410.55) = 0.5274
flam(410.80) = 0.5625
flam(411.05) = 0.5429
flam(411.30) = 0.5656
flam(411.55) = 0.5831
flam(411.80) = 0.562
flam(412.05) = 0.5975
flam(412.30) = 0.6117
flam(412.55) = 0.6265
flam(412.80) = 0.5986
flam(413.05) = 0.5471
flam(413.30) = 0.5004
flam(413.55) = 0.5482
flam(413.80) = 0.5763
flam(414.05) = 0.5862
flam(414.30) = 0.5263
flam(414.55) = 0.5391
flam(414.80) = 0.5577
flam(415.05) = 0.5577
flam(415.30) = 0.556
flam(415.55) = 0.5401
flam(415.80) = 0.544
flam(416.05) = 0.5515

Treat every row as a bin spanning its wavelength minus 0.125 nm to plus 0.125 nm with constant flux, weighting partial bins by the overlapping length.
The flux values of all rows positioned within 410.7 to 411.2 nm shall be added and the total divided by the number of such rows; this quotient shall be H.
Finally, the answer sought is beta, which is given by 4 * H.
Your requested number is 2.21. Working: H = 0.55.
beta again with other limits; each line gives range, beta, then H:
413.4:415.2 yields 2.22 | 0.56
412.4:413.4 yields 2.27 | 0.57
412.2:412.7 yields 2.48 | 0.62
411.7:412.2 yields 2.32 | 0.58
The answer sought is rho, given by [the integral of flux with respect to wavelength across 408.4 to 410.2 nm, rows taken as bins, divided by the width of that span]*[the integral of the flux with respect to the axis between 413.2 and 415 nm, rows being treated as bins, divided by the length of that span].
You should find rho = 0.300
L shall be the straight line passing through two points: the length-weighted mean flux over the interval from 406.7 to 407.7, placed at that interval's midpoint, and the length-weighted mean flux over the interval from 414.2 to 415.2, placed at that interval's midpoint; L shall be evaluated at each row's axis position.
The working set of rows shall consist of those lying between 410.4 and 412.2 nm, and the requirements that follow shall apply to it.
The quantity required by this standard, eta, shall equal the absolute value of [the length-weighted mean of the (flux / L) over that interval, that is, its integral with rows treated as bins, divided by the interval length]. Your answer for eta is 1.06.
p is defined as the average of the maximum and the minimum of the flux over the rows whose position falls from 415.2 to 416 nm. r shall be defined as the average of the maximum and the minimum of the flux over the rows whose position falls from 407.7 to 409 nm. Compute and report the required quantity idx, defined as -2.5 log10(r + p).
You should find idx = -0.089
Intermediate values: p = 0.55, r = 0.54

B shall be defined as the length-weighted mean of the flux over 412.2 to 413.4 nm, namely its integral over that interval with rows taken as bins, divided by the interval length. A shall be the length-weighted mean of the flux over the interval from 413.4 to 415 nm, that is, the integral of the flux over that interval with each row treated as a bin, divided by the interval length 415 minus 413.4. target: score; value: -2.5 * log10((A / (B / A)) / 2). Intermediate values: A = 0.55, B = 0.578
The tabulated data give 1.4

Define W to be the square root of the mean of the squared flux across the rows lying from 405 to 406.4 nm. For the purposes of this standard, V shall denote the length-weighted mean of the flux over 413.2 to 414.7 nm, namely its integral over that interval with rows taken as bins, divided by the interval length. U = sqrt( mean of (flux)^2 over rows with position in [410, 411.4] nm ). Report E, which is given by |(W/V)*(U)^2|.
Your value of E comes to 0.25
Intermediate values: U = 0.51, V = 0.547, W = 0.52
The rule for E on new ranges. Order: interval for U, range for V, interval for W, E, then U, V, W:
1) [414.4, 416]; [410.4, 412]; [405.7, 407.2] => 0.27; 0.55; 0.557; 0.49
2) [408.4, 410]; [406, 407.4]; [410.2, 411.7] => 0.35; 0.57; 0.490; 0.54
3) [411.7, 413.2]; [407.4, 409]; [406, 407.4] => 0.32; 0.59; 0.540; 0.49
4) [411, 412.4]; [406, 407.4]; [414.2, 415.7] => 0.37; 0.58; 0.490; 0.55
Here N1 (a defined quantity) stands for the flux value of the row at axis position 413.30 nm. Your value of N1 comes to 0.5004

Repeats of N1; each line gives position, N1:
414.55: 0.5391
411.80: 0.562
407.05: 0.4931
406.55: 0.4549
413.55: 0.5482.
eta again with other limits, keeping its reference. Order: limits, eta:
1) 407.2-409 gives 1.05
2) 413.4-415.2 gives 1.02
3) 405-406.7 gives 1.01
